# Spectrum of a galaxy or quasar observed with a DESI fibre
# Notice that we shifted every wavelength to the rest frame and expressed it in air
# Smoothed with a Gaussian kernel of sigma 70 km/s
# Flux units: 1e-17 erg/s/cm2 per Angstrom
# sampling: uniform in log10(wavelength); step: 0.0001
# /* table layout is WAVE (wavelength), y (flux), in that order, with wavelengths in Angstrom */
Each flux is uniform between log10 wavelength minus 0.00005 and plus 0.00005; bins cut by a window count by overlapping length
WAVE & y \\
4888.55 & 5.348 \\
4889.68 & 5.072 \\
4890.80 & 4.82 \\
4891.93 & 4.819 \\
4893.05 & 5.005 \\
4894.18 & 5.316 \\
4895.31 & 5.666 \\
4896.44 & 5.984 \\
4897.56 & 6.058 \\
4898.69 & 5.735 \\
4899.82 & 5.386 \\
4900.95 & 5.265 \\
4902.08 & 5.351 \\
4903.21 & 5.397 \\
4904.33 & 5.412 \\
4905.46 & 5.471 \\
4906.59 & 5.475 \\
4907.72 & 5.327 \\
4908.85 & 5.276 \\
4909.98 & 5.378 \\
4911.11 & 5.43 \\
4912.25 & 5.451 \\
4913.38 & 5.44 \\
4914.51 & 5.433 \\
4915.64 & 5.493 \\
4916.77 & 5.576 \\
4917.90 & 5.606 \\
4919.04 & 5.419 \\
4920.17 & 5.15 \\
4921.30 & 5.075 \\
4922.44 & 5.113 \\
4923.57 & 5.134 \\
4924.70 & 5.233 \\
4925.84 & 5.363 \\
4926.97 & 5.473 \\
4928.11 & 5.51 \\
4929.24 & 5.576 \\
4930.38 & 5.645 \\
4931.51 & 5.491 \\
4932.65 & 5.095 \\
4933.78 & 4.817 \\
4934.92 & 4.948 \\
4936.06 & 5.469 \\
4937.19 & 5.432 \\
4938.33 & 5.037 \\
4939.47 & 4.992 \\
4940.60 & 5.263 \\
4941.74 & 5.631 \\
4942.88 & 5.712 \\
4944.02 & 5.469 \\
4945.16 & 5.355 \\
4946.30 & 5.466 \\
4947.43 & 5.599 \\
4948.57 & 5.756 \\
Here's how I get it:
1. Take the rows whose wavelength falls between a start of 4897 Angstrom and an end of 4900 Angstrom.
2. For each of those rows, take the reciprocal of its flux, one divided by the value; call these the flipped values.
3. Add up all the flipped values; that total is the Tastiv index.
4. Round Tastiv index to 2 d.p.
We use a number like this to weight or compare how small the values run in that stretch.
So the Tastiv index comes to 0.53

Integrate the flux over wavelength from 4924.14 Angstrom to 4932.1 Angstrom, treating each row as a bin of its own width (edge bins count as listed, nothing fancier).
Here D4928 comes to 43.5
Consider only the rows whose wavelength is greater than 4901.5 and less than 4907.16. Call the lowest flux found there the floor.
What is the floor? 5.351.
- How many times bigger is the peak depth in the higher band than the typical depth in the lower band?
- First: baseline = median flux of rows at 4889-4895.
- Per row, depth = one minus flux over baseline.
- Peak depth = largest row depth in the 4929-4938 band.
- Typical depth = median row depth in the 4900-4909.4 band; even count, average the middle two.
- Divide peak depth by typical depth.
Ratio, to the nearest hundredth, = -0.51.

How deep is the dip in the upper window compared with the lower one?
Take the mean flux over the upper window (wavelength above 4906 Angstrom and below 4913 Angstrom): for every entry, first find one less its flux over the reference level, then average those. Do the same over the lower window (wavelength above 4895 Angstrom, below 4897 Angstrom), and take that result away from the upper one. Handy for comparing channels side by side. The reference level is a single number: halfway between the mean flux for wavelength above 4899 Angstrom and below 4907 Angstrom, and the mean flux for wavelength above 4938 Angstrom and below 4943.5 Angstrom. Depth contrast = 0.08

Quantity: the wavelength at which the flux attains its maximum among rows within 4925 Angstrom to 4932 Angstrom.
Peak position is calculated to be 4930.38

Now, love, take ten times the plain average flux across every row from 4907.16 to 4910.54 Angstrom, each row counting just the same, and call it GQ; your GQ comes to 53.3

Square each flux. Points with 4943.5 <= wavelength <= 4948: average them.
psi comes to 30.0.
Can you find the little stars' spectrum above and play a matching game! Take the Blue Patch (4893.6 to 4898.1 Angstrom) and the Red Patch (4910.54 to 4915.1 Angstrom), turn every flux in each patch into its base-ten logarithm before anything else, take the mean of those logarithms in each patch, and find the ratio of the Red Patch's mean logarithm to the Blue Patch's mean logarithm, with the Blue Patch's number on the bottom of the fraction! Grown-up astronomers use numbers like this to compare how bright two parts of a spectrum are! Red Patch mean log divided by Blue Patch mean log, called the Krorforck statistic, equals 0.97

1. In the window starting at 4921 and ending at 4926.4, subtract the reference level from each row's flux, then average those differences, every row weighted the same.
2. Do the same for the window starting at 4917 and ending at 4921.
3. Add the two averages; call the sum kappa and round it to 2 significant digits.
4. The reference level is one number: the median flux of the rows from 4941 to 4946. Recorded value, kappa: -0.52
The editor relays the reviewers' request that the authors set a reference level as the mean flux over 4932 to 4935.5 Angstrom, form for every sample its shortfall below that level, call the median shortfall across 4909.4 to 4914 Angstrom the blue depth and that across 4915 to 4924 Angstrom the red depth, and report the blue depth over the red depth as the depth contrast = 1.5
